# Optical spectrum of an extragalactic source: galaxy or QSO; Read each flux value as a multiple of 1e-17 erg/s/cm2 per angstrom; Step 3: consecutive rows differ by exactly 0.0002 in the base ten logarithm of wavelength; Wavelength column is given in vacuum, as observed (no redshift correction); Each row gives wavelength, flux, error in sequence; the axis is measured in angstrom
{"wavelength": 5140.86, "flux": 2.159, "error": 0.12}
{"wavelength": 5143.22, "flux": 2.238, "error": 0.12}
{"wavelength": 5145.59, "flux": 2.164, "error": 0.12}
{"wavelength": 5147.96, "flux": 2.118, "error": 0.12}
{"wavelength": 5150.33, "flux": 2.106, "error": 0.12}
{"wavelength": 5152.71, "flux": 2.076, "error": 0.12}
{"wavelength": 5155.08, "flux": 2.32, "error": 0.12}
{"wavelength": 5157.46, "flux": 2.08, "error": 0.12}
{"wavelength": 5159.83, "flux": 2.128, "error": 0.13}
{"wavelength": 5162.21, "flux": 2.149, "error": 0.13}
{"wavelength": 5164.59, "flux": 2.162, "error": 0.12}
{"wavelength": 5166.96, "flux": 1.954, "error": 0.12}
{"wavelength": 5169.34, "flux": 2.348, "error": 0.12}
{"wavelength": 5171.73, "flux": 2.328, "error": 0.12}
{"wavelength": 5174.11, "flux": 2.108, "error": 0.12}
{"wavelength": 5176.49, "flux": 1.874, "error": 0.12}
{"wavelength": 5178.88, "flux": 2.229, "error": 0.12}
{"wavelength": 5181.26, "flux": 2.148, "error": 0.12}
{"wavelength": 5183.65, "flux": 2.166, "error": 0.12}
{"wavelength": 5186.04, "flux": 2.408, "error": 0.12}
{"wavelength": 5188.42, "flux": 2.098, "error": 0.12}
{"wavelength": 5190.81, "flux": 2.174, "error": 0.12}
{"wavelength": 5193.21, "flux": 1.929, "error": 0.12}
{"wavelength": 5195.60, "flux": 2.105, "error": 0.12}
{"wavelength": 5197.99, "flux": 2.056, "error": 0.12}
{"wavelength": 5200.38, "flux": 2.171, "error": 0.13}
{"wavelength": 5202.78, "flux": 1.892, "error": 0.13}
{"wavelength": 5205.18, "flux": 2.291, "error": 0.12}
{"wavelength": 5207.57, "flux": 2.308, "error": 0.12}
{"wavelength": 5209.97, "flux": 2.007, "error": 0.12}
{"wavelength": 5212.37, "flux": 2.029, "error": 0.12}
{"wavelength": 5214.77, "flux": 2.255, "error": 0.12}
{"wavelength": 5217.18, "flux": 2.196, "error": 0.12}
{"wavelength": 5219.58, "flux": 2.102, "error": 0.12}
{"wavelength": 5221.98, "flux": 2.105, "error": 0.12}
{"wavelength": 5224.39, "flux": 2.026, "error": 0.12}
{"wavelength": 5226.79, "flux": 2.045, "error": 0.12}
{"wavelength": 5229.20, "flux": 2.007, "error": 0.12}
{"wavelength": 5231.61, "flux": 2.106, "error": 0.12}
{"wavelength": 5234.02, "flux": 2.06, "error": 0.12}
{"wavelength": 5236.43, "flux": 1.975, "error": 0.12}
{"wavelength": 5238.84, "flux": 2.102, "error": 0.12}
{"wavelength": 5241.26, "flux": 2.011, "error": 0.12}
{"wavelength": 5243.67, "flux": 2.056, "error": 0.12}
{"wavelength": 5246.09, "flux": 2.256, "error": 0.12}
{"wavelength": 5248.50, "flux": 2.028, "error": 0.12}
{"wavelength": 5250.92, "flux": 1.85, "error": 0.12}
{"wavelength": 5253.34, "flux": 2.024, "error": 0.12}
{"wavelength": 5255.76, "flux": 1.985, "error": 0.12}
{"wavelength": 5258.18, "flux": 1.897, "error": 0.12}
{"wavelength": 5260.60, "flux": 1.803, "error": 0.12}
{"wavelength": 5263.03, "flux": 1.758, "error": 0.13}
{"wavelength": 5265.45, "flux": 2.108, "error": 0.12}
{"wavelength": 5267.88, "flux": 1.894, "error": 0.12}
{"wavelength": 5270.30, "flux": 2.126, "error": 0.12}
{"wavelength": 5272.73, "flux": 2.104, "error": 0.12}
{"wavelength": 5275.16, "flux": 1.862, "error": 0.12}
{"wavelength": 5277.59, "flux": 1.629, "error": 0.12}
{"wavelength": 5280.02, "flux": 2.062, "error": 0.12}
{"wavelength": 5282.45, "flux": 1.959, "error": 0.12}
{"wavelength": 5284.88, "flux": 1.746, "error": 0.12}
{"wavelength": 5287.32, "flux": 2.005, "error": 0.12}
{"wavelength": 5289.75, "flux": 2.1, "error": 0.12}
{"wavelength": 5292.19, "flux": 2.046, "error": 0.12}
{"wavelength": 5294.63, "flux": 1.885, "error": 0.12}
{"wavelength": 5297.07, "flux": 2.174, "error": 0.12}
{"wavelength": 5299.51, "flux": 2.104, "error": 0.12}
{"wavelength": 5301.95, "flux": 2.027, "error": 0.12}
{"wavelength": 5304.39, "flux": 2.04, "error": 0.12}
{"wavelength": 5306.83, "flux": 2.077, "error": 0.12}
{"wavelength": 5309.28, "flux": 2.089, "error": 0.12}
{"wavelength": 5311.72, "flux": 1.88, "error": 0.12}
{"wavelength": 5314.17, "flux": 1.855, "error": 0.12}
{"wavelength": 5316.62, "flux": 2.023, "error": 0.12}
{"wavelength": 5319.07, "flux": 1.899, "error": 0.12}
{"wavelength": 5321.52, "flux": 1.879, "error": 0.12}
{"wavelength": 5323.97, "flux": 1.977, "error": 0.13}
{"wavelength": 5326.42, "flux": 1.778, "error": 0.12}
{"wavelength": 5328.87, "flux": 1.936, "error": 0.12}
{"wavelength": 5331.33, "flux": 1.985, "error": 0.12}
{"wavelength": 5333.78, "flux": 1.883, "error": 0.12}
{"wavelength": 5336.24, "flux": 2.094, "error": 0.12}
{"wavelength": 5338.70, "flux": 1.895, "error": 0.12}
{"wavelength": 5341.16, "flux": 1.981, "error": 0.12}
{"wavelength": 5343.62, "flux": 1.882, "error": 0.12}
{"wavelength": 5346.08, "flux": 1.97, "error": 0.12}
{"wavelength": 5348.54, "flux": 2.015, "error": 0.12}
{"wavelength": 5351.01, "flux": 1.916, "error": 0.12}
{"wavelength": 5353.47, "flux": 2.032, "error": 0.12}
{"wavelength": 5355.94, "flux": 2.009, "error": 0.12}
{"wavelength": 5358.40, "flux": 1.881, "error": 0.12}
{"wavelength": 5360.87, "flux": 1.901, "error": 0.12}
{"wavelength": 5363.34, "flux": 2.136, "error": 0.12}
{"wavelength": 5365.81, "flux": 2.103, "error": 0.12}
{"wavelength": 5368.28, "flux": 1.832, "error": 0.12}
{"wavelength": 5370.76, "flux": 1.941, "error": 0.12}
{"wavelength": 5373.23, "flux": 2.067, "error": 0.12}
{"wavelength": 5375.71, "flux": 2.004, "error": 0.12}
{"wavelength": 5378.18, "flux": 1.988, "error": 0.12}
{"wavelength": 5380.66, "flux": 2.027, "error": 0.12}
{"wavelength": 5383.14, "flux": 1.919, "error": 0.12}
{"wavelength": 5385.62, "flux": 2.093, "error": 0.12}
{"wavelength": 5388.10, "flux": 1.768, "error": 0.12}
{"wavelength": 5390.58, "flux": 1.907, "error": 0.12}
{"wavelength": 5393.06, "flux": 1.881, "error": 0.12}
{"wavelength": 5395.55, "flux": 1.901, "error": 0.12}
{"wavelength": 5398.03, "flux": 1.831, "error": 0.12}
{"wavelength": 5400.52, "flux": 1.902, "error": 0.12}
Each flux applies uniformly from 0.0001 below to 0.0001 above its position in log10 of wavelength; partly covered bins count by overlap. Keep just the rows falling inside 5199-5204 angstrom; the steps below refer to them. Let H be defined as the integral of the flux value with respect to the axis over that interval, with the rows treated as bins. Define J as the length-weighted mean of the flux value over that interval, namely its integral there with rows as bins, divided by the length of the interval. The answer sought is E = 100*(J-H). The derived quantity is -813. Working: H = 10.2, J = 2.03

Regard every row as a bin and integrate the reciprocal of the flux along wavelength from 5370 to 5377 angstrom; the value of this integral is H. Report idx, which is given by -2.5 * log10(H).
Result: -1.4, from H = 3.5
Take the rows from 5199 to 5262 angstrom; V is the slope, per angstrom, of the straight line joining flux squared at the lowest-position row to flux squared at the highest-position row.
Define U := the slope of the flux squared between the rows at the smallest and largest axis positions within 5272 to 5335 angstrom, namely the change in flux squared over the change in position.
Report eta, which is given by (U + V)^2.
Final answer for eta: 0.0015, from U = -0.014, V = -0.024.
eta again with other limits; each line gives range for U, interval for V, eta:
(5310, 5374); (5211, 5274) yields 0.0003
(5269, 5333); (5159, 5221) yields 0.0001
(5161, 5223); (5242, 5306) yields 0.0000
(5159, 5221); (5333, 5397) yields 0.0000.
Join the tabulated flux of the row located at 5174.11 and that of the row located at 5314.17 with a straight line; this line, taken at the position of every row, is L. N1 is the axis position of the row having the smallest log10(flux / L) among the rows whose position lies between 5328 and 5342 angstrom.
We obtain 5333.78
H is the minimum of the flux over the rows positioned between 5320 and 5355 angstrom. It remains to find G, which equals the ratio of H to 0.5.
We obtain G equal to 3.56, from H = 1.778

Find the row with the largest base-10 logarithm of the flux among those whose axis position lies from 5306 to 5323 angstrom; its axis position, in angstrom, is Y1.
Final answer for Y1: 5309.28 angstrom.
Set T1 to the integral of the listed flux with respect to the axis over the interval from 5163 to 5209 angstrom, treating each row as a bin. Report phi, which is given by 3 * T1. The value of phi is 295.9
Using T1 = 98.6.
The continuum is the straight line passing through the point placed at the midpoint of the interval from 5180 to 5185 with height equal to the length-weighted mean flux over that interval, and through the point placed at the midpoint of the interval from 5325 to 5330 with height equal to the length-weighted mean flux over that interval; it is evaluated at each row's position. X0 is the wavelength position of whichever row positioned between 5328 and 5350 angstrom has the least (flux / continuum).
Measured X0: 5333.78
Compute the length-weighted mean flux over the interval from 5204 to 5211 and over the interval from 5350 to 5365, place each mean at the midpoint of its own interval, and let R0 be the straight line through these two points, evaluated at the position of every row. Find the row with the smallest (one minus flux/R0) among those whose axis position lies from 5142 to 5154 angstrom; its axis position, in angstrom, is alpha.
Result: 5143.22 angstrom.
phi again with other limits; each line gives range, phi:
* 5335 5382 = 279.5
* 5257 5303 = 270.8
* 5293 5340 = 278.2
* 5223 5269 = 276.0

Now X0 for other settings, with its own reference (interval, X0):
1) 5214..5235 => 5229.20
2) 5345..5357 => 5351.01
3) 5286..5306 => 5294.63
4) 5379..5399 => 5388.10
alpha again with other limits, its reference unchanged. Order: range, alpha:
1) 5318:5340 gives 5336.24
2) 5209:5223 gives 5214.77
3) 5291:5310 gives 5297.07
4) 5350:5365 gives 5363.34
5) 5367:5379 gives 5373.23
